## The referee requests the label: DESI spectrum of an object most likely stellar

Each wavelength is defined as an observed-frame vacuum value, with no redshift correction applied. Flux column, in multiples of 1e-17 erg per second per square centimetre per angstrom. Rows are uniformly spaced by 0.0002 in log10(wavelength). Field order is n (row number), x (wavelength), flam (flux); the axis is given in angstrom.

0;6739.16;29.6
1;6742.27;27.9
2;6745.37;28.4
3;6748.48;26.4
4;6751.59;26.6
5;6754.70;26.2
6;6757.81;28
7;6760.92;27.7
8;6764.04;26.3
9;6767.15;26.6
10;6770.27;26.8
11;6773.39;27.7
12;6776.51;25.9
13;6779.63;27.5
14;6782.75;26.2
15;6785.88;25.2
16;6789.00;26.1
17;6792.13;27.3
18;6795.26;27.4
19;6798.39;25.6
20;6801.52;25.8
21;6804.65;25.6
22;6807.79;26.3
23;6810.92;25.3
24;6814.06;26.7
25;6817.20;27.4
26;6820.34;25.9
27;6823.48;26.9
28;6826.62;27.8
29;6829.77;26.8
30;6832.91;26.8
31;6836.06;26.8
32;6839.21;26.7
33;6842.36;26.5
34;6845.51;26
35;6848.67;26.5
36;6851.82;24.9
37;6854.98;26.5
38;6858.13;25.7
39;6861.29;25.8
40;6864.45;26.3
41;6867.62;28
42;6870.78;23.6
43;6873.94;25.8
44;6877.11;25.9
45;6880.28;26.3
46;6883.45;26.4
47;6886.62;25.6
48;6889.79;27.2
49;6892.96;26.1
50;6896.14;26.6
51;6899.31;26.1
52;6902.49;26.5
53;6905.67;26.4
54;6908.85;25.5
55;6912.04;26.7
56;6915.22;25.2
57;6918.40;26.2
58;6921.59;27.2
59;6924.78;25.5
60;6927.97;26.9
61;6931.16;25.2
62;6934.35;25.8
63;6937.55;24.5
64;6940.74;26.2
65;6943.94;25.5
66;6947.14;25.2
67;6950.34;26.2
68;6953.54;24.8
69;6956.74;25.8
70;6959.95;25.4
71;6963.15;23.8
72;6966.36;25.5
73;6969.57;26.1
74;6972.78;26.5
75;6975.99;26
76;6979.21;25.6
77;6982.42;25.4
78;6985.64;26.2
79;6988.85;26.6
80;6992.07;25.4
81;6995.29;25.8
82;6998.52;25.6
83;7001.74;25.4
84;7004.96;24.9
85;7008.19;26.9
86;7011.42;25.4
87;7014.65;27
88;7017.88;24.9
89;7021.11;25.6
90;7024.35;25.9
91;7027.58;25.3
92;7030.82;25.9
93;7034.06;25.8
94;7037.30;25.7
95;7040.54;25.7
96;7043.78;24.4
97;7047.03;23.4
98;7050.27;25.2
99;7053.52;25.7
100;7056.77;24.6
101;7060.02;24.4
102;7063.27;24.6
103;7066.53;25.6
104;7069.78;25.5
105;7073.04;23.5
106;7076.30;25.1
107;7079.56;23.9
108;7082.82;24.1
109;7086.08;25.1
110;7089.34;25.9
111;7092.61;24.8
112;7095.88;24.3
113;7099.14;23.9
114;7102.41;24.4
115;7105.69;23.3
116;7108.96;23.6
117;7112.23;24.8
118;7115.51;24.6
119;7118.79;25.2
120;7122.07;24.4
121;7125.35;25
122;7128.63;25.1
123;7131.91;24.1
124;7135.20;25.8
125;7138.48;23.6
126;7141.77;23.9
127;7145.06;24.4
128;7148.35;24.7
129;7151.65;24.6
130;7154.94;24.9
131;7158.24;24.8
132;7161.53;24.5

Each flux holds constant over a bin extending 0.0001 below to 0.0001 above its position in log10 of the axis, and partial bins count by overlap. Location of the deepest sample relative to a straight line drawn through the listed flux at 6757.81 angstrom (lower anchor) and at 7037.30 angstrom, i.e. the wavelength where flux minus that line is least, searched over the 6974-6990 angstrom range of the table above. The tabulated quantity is 6982.42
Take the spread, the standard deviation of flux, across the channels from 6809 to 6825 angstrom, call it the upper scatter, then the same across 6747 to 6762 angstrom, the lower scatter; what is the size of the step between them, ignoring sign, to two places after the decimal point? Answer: 0.02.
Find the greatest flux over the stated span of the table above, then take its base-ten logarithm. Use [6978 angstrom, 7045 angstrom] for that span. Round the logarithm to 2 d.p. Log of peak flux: 1.43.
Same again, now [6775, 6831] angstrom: 1.44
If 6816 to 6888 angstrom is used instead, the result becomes 1.45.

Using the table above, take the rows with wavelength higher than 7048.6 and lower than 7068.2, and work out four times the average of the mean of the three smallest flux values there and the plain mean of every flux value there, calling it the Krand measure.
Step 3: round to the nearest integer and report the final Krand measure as 99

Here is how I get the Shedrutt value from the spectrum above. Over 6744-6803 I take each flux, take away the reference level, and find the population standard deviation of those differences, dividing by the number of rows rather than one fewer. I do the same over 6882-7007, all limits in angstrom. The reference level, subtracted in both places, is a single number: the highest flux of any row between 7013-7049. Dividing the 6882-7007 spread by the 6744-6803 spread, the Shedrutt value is 0.82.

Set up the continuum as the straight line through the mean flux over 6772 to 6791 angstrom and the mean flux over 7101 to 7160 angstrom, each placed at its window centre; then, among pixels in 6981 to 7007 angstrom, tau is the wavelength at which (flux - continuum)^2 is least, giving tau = 6982.42 angstrom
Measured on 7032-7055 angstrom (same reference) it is 7050.27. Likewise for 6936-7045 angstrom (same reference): 6943.94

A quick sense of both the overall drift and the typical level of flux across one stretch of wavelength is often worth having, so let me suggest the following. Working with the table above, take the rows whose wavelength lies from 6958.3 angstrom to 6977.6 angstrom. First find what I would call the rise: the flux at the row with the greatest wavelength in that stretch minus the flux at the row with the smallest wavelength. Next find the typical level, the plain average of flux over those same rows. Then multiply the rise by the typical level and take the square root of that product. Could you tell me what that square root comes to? 3.9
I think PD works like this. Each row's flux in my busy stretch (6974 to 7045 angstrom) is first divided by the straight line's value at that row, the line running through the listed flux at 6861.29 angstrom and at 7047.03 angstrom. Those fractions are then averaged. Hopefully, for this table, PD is 1.08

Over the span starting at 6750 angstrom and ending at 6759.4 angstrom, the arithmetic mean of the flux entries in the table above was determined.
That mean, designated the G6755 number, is 26.9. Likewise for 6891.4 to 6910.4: 26.2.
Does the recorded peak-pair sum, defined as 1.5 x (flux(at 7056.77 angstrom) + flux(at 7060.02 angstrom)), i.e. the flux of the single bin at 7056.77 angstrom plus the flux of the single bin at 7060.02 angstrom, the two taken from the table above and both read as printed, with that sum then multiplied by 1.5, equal 73.5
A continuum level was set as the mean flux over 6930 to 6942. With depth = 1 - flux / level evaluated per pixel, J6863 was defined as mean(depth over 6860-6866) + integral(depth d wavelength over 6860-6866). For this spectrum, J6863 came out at -0.2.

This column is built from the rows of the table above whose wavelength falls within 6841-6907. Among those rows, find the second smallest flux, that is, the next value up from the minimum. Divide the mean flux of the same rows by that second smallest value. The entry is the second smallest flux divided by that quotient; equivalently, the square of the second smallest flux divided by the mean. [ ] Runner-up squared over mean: 23.7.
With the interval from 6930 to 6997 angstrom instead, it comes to 23.5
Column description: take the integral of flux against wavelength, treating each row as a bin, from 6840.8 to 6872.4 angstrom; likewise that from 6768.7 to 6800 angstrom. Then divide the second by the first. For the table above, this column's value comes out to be 1.01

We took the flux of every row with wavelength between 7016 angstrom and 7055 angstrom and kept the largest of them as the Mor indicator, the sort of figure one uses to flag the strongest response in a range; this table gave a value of 25.9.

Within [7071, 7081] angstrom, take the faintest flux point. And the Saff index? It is 23.5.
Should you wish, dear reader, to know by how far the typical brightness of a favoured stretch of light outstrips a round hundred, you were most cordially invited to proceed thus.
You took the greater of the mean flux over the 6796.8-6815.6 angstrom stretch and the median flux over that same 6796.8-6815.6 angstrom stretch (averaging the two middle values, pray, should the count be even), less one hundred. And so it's -74.1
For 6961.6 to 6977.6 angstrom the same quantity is -74.0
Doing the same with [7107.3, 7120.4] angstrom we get -75.3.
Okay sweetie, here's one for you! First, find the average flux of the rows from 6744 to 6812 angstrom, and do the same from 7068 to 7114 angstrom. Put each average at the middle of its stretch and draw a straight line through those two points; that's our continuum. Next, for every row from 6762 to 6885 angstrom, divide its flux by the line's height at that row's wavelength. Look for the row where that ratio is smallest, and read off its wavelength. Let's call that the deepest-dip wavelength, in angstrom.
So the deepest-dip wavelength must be 6870.78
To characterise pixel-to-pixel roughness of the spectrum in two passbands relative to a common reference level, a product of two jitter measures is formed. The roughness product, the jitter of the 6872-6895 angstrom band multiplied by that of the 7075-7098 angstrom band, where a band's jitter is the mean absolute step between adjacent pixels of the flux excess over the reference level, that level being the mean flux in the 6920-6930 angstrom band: 0.55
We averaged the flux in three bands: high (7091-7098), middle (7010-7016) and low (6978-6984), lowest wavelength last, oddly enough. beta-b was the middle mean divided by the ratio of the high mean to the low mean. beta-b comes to 27.2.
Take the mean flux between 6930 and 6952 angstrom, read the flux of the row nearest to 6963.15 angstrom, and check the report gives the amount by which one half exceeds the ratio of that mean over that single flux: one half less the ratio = -0.572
